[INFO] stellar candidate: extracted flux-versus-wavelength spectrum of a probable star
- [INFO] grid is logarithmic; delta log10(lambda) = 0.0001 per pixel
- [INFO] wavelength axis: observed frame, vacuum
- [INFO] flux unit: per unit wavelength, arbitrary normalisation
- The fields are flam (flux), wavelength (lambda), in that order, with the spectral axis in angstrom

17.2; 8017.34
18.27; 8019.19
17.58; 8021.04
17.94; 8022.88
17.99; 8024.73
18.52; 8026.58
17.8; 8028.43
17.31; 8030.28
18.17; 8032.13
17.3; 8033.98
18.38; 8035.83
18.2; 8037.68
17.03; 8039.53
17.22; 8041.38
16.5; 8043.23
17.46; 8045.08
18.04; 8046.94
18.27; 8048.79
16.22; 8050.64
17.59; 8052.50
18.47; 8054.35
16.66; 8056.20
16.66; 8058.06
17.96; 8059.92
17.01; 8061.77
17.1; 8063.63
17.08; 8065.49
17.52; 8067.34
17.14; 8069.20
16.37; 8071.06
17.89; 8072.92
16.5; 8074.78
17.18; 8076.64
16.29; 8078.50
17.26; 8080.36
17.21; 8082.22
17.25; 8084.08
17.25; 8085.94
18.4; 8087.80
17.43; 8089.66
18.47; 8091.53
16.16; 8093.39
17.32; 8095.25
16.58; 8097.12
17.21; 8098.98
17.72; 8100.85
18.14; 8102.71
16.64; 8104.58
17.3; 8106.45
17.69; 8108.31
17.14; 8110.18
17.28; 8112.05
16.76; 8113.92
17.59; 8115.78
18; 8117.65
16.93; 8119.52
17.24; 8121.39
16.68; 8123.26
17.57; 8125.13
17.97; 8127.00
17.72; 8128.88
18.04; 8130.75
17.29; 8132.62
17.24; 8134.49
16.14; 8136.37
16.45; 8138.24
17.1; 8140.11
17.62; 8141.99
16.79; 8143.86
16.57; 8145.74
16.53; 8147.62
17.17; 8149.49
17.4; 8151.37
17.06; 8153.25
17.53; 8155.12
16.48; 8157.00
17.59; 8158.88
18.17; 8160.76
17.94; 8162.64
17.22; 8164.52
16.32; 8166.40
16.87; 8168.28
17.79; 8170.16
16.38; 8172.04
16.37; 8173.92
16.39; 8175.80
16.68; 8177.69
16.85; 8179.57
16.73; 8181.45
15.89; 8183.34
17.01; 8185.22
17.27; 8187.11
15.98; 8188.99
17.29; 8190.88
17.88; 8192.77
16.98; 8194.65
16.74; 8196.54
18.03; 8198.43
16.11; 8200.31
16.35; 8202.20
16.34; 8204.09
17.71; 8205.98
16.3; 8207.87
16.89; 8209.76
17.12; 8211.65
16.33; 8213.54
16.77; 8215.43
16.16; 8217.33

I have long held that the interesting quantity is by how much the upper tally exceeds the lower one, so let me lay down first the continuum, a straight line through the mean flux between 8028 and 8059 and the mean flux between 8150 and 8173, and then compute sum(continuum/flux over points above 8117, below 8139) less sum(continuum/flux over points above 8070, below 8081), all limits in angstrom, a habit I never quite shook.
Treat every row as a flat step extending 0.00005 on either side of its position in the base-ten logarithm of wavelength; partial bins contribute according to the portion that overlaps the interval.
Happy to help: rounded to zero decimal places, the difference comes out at 6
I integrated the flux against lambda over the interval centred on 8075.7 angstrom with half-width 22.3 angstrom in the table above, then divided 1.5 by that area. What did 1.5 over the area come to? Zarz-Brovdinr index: 0.0020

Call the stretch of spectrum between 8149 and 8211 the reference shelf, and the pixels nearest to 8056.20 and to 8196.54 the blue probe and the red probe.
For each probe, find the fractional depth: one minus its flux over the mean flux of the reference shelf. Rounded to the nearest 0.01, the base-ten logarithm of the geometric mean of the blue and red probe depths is -1.82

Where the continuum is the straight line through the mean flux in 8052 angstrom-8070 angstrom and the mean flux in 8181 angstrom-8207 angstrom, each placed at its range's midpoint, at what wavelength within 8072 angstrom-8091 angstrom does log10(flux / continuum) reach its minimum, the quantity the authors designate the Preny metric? 8078.50 angstrom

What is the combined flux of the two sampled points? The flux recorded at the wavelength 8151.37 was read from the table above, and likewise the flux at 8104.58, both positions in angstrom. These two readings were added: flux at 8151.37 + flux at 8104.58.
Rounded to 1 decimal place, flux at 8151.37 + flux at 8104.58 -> 34.0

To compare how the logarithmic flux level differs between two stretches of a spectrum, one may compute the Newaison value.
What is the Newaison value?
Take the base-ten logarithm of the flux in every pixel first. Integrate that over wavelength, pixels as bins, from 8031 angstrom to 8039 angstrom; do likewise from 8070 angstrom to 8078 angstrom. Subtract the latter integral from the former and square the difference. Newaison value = 0.0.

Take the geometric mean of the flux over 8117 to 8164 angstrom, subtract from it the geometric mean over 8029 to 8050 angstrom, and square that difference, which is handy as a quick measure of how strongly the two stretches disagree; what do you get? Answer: 0.14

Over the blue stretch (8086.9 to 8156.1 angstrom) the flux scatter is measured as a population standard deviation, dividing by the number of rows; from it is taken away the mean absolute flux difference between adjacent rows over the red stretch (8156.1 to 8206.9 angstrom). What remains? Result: -0.133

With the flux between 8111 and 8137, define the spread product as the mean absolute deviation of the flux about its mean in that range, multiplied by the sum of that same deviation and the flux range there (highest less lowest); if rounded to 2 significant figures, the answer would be 0.99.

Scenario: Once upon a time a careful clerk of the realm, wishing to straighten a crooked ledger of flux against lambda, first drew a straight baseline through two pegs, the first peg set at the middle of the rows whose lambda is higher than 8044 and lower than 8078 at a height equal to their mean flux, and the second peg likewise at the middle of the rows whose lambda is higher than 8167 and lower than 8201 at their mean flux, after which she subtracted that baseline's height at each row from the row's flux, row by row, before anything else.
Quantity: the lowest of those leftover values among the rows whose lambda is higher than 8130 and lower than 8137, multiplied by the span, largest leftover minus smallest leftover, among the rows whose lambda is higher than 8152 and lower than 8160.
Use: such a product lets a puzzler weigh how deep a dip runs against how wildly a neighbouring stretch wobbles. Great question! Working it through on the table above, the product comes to -1.0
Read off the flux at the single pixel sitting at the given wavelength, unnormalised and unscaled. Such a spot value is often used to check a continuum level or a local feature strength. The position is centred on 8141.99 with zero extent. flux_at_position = 17.62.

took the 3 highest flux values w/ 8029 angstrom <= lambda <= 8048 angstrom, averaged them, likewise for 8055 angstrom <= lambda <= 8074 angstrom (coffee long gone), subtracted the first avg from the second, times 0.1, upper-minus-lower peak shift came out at -0.046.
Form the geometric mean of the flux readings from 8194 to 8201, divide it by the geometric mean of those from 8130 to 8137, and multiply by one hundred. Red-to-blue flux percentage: 99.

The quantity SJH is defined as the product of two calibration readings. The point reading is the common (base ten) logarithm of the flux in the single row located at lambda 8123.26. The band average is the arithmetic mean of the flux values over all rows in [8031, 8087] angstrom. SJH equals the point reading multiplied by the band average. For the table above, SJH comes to 21.2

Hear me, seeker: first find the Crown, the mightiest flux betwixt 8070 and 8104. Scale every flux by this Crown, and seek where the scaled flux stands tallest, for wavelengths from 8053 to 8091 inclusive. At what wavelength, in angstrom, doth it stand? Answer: 8054.35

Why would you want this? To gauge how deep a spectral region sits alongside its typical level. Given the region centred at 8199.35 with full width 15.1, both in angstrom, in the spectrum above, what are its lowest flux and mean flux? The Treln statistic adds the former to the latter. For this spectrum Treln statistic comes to 33.1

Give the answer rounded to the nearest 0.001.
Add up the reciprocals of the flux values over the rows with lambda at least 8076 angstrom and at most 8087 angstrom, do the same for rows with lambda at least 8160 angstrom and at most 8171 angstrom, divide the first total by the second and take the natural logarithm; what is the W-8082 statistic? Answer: 0.017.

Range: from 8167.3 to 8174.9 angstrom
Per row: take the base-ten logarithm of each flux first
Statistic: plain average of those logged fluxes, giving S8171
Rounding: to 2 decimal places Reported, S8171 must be 1.23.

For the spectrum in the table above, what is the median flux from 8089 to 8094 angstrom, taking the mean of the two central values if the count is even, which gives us 17.43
